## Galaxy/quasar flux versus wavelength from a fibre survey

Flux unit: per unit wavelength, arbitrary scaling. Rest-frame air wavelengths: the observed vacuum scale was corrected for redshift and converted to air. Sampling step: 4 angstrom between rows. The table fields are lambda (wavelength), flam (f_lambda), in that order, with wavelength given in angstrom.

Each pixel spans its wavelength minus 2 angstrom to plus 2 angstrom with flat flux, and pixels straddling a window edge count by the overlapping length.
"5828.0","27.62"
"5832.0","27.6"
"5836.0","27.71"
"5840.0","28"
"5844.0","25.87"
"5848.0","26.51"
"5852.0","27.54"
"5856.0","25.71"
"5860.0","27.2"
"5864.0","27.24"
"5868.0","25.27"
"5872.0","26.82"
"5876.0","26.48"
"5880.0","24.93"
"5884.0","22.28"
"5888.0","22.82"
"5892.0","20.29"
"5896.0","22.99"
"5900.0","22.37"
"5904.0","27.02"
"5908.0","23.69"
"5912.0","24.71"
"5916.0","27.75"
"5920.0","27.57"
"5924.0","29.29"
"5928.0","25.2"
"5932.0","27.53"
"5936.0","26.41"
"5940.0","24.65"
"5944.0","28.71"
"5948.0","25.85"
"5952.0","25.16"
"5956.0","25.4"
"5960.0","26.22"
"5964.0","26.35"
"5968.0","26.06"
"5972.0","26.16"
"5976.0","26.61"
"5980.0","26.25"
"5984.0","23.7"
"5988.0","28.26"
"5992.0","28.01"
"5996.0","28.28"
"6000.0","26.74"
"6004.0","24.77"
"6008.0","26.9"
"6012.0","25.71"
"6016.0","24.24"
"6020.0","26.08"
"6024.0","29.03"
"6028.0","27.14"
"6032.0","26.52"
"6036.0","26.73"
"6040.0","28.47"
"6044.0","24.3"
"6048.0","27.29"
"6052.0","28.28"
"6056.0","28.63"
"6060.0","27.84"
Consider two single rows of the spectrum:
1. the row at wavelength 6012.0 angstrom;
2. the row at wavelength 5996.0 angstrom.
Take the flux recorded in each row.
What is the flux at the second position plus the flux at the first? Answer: 54.0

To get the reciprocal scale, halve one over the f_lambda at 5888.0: 0.0219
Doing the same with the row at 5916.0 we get 0.0180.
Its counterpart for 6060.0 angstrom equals 0.0180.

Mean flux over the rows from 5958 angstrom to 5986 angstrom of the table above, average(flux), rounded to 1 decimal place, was 25.9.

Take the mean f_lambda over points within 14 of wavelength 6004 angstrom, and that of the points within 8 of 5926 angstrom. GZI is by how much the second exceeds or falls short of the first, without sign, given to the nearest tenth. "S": 1.0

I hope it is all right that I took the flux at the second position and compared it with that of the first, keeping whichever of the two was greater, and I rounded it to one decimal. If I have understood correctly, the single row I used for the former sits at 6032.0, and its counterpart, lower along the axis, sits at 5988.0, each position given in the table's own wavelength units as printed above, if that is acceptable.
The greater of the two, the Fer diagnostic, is 28.3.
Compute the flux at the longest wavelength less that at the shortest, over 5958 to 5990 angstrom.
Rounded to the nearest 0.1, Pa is 2.0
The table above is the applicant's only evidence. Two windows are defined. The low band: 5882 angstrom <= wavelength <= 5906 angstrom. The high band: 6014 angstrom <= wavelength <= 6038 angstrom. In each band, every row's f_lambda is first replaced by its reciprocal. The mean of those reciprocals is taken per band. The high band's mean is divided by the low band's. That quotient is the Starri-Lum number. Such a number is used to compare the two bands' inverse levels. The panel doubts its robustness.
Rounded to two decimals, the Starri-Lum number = 0.86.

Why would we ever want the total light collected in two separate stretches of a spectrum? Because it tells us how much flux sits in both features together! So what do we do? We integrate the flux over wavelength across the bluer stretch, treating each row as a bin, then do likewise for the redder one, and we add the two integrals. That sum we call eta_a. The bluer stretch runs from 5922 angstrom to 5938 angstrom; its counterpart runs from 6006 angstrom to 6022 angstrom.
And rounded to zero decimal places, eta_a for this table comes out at 845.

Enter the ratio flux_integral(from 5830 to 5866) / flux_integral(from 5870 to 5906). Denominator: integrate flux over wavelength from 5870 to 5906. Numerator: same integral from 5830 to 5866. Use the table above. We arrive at 1.13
